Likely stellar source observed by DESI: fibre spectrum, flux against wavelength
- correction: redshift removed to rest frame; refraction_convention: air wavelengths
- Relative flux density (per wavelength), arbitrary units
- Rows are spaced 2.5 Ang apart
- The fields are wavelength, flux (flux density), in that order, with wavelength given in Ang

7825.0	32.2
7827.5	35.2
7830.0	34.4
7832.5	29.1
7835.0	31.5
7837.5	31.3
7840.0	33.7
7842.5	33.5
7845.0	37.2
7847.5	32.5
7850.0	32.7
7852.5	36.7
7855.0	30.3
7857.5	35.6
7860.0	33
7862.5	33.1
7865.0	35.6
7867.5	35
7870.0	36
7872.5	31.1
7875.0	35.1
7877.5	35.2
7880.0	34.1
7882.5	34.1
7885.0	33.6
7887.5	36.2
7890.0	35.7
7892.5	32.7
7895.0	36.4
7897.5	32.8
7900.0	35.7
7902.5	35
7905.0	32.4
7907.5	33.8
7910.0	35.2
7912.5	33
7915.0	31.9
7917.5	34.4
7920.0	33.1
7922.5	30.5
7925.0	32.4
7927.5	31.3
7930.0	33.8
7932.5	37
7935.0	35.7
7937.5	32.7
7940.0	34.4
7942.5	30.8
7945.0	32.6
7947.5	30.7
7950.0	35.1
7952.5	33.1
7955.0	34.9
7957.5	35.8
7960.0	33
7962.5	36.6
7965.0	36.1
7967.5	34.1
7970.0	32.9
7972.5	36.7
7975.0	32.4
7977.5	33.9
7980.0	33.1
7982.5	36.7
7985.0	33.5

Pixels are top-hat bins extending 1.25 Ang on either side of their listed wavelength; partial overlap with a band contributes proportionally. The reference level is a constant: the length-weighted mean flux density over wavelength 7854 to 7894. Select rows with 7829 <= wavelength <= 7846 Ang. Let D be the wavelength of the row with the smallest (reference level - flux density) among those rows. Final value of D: 7845.0 Ang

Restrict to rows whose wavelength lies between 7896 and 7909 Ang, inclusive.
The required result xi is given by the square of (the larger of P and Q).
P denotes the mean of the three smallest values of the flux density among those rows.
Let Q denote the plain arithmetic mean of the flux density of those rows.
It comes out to 1152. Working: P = 33.0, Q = 33.9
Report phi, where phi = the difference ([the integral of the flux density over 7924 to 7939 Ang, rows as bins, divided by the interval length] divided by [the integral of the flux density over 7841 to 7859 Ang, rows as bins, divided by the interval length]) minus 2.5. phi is -1.51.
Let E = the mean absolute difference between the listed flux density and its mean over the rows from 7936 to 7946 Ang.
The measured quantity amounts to 0.9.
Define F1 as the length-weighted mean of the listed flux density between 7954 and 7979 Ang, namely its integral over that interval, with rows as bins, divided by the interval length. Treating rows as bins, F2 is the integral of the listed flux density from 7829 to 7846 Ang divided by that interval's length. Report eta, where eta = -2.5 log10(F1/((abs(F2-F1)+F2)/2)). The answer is -0.753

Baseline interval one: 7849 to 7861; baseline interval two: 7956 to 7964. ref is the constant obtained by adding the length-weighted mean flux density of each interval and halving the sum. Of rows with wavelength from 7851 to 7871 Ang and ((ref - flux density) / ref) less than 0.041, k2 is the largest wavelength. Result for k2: 7870.0 Ang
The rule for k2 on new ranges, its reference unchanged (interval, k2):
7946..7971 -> 7967.5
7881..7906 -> 7902.5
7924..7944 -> 7940.0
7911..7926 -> 7920.0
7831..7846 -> 7845.0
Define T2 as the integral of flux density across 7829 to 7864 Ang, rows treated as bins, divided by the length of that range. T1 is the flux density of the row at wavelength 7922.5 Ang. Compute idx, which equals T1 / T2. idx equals 0.92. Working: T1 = 30.5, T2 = 33.2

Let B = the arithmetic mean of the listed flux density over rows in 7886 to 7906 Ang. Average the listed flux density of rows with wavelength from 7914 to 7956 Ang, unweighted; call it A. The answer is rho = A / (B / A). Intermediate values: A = 33.2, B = 34.6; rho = 31.8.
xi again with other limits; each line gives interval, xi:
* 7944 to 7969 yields 1170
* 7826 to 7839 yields 1043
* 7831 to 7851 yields 1068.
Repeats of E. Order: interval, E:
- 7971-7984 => 1.7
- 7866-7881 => 1.2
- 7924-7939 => 1.7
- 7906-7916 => 1.0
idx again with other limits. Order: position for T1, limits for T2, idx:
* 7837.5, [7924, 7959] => 0.93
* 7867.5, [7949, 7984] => 1.01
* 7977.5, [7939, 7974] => 1.00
